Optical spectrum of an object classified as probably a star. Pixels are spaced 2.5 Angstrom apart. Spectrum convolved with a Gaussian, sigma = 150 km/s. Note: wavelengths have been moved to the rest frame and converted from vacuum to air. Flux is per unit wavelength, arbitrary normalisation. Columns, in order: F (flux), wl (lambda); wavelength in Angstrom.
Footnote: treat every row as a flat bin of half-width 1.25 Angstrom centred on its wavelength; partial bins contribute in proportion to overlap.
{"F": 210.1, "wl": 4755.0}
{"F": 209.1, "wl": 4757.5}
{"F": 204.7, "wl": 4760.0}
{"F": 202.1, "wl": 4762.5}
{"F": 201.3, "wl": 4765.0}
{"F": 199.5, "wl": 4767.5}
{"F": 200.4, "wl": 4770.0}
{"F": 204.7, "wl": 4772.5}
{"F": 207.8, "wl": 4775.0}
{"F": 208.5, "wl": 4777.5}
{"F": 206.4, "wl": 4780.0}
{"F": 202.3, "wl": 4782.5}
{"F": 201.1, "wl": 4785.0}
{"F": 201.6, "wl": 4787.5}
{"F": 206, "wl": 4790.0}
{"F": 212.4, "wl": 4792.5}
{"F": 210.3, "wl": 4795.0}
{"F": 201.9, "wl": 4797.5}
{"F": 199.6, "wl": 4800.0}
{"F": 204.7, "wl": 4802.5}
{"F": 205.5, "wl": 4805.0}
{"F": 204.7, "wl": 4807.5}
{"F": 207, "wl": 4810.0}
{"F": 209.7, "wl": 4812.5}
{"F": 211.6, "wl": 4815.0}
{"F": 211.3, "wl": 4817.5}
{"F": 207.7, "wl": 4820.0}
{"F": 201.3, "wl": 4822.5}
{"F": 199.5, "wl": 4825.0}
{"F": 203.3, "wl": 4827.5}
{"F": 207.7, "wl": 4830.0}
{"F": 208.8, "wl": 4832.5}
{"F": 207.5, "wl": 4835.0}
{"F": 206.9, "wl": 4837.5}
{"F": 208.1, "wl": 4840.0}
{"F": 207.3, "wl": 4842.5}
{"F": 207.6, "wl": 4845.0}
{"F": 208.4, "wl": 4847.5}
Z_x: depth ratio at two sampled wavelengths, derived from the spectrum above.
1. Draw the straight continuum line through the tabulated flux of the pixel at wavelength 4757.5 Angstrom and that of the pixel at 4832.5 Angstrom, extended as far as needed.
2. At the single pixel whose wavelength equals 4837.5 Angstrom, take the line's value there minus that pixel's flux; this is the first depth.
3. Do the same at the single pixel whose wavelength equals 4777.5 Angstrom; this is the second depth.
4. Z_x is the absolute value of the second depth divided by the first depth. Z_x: 0.28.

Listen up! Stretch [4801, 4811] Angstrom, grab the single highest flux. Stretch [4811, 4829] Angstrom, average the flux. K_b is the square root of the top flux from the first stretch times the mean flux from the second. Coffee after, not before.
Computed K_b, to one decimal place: 206.7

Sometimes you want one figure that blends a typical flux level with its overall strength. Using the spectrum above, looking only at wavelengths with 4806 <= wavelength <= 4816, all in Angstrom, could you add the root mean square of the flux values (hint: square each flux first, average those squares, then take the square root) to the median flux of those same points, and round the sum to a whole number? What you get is 417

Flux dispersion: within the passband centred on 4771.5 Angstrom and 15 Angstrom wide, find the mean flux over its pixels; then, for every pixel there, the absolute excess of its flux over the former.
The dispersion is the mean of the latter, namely 3.3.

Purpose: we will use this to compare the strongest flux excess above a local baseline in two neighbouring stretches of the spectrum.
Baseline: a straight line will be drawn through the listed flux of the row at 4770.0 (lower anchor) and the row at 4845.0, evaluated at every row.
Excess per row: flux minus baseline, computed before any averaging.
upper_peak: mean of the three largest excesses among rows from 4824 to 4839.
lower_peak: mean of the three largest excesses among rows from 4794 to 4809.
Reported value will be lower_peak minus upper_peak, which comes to 1.9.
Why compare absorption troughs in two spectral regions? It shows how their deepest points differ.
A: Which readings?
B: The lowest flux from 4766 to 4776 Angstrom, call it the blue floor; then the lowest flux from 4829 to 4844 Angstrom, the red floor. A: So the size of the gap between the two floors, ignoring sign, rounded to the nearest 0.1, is 7.4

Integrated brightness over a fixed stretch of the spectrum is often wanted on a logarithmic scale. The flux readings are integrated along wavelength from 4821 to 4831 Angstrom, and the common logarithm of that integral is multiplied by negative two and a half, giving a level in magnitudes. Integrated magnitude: -8.27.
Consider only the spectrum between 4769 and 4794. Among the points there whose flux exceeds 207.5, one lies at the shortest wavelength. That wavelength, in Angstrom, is 4775.0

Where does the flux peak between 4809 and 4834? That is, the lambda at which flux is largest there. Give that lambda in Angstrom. 4815.0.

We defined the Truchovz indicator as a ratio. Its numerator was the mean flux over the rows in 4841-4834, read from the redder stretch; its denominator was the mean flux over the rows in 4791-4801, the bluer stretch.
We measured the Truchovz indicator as 1.01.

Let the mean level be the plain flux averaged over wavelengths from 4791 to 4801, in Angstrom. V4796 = 206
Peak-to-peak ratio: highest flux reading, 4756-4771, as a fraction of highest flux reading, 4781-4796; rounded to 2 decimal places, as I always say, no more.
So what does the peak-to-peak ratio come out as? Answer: 0.98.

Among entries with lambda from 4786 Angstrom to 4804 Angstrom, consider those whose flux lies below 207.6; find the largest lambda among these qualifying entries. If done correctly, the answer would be 4802.5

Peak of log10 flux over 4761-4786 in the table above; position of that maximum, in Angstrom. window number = 4777.5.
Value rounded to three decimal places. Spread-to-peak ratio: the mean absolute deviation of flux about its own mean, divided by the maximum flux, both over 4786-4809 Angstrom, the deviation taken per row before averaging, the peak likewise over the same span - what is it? 0.014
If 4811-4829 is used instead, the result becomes 0.020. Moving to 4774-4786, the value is 0.014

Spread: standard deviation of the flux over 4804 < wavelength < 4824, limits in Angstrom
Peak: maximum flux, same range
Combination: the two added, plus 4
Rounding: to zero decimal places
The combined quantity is 219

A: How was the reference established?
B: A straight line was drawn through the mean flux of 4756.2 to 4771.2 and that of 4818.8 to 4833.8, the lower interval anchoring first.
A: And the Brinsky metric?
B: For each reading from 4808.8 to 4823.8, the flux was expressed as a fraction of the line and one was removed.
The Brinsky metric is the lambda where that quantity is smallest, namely 4822.5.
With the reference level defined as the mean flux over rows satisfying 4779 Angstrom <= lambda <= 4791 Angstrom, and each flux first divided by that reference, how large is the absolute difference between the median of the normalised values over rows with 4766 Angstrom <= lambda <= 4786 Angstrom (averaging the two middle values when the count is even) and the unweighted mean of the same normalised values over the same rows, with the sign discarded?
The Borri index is 0.002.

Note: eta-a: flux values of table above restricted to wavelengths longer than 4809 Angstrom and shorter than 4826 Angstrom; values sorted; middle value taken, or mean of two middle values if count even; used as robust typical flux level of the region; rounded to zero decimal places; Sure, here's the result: 208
